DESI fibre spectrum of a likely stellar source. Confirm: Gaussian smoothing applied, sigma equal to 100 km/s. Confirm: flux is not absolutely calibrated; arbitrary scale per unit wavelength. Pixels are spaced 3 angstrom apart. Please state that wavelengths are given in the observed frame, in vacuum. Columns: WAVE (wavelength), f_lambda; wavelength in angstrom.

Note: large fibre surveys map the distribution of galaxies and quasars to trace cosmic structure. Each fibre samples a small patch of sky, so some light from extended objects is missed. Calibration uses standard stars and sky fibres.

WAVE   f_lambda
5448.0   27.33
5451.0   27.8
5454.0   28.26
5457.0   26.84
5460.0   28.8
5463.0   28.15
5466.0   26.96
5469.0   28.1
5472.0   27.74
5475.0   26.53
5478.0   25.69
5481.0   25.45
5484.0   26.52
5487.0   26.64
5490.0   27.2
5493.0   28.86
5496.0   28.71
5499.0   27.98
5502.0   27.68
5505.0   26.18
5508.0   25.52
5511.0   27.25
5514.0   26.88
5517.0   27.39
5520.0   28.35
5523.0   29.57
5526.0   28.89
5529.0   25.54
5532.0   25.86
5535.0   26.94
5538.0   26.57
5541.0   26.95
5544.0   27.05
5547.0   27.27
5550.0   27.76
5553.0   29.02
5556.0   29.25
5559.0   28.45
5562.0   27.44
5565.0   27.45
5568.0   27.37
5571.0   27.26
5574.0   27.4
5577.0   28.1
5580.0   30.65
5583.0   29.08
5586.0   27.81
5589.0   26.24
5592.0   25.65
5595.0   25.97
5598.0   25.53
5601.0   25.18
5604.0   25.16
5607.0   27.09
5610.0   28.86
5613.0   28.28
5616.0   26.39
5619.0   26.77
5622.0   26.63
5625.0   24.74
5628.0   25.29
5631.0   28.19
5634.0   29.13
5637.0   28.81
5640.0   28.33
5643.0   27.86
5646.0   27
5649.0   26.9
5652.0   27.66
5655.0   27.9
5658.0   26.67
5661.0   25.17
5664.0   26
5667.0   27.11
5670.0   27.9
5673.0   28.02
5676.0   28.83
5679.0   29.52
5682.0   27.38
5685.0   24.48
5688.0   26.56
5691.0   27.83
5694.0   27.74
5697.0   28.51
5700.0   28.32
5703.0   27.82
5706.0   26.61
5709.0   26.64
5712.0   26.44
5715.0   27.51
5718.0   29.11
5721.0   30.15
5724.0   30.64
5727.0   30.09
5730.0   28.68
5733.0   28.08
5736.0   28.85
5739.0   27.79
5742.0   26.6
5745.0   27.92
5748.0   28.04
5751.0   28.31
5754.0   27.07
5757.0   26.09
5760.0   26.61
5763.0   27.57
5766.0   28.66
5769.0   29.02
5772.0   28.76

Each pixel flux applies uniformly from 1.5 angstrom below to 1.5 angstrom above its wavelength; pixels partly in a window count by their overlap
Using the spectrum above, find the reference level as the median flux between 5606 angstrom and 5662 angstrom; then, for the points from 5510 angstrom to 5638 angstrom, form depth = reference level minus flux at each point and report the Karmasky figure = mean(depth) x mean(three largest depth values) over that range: -0.5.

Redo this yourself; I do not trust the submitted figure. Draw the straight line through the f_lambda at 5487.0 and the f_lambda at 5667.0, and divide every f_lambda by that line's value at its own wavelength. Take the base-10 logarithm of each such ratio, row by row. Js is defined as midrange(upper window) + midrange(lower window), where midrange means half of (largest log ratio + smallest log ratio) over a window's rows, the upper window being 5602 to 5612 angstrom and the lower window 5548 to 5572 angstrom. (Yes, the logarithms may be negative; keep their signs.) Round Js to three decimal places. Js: 0.022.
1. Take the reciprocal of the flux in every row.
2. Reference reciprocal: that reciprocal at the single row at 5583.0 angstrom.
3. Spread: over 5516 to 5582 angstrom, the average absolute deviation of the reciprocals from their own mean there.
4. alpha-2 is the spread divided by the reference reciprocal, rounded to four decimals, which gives 0.0348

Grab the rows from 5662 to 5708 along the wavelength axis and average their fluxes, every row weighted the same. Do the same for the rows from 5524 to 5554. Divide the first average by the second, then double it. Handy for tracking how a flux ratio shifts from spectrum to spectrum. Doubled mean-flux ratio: 2.02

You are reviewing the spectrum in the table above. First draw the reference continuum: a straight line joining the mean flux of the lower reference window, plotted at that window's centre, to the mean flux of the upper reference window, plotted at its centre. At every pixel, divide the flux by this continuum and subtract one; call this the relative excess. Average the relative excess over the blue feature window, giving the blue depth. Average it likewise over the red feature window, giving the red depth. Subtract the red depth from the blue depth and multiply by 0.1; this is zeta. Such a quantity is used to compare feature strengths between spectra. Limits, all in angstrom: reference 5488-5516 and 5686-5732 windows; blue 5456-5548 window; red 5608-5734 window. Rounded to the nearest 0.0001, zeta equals 0.0009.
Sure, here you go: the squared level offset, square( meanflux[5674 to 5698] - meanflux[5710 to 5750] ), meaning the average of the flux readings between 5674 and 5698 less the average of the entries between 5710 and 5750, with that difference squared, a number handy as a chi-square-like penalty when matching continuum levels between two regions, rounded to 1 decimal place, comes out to 0.7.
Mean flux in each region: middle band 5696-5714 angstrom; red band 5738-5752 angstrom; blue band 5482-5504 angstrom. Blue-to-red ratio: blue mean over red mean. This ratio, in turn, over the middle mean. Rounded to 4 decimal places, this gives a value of 0.0364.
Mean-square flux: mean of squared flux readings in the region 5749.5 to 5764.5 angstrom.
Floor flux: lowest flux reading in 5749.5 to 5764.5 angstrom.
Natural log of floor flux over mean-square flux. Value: -3.34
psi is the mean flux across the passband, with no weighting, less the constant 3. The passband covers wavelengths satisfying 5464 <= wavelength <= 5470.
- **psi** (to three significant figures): 24.5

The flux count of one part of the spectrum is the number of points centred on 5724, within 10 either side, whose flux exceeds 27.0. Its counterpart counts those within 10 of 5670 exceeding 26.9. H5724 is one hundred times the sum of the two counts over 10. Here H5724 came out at 120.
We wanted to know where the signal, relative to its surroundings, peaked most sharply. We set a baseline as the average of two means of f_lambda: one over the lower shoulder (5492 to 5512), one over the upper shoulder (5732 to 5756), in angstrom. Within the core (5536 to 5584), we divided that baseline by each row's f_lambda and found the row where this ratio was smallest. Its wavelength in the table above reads 5580.0 angstrom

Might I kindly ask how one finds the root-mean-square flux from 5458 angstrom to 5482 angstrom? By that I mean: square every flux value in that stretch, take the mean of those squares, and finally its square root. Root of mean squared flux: 27.20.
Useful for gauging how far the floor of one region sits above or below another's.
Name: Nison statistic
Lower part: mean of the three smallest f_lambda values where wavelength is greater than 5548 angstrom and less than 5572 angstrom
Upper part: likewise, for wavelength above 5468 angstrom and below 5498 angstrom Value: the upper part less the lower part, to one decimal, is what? -1.5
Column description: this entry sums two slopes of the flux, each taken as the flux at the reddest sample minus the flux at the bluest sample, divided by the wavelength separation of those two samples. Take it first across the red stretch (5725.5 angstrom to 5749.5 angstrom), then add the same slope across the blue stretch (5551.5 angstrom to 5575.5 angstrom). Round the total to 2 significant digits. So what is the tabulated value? -0.17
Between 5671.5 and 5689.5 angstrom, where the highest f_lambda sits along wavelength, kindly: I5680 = 5679.0 angstrom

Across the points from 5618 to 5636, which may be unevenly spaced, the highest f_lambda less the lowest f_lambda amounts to 4.4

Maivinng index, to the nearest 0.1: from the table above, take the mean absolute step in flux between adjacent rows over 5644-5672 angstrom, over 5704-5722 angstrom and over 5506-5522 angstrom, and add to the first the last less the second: 0.9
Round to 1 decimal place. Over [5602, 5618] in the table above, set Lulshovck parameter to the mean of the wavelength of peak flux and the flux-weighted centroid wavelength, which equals 5610.0 angstrom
